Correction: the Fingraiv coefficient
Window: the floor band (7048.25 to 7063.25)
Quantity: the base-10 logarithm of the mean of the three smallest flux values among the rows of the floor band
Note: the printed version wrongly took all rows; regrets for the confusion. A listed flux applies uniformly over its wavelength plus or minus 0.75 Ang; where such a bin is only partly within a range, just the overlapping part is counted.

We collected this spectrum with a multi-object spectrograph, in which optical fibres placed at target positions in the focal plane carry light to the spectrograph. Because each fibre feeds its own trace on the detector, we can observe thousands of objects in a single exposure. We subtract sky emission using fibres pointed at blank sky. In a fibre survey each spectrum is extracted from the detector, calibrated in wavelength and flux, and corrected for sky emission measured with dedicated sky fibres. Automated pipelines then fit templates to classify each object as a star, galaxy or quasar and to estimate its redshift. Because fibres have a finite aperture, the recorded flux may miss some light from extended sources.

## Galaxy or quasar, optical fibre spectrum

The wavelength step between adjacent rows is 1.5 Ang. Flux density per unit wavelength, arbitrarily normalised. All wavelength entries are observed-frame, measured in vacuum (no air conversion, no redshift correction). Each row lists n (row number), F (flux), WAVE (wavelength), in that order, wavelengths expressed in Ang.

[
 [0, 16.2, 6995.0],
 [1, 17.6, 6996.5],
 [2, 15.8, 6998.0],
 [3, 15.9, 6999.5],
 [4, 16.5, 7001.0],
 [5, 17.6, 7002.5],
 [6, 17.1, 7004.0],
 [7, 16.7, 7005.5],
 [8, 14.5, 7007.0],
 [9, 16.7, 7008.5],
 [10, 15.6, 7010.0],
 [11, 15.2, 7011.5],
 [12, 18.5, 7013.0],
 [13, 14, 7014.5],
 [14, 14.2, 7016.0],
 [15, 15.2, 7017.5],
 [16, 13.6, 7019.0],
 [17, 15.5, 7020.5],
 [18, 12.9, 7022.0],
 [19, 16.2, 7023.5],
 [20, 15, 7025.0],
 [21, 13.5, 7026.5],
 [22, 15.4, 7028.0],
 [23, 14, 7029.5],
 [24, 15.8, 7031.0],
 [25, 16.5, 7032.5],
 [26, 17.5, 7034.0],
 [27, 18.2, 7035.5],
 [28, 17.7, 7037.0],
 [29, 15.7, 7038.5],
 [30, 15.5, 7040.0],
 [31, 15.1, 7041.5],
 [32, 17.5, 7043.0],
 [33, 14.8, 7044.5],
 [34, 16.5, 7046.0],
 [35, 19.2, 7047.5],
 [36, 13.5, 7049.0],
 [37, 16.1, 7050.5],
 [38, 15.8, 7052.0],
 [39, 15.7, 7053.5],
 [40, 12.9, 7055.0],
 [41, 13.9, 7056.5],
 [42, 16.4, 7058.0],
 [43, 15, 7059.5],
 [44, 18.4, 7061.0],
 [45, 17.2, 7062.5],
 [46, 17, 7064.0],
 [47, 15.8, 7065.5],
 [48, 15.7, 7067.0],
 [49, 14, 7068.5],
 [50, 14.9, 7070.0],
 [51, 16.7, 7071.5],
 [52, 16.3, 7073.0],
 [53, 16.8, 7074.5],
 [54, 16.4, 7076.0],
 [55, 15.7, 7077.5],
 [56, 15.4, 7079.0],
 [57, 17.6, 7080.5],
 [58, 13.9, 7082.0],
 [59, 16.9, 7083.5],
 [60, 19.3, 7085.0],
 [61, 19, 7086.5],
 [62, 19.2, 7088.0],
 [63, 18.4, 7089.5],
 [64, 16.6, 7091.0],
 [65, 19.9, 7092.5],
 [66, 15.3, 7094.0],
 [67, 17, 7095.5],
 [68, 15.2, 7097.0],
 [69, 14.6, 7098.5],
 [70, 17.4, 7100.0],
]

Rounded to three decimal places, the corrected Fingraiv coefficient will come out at 1.128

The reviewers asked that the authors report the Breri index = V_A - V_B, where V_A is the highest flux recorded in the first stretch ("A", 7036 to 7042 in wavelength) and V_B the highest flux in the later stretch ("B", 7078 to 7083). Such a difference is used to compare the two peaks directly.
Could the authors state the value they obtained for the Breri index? 0.1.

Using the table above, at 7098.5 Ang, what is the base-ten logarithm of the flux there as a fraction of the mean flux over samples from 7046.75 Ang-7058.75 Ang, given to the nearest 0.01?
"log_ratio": -0.02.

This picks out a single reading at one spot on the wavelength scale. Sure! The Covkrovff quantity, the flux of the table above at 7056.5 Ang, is 13.9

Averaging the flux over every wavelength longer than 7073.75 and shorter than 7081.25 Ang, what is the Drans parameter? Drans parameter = 16.4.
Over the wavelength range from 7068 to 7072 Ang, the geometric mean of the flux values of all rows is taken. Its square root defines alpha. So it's 3.89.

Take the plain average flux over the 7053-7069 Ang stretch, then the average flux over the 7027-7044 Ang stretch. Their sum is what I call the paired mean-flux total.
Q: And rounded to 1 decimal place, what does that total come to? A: 31.9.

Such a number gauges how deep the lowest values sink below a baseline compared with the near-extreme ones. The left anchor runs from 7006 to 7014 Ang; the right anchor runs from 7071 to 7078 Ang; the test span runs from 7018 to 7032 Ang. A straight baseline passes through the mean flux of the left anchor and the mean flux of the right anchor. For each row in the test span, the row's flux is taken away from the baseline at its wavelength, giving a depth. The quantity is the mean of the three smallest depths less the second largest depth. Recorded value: -2.3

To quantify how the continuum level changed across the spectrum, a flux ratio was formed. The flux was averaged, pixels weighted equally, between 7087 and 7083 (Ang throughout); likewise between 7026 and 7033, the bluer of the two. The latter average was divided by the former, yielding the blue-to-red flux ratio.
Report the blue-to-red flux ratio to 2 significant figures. 0.82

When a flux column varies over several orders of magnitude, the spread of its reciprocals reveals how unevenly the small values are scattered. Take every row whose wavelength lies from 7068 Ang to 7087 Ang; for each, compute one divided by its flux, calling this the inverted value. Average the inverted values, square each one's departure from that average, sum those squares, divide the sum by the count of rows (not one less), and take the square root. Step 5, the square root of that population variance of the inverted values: 0.0060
